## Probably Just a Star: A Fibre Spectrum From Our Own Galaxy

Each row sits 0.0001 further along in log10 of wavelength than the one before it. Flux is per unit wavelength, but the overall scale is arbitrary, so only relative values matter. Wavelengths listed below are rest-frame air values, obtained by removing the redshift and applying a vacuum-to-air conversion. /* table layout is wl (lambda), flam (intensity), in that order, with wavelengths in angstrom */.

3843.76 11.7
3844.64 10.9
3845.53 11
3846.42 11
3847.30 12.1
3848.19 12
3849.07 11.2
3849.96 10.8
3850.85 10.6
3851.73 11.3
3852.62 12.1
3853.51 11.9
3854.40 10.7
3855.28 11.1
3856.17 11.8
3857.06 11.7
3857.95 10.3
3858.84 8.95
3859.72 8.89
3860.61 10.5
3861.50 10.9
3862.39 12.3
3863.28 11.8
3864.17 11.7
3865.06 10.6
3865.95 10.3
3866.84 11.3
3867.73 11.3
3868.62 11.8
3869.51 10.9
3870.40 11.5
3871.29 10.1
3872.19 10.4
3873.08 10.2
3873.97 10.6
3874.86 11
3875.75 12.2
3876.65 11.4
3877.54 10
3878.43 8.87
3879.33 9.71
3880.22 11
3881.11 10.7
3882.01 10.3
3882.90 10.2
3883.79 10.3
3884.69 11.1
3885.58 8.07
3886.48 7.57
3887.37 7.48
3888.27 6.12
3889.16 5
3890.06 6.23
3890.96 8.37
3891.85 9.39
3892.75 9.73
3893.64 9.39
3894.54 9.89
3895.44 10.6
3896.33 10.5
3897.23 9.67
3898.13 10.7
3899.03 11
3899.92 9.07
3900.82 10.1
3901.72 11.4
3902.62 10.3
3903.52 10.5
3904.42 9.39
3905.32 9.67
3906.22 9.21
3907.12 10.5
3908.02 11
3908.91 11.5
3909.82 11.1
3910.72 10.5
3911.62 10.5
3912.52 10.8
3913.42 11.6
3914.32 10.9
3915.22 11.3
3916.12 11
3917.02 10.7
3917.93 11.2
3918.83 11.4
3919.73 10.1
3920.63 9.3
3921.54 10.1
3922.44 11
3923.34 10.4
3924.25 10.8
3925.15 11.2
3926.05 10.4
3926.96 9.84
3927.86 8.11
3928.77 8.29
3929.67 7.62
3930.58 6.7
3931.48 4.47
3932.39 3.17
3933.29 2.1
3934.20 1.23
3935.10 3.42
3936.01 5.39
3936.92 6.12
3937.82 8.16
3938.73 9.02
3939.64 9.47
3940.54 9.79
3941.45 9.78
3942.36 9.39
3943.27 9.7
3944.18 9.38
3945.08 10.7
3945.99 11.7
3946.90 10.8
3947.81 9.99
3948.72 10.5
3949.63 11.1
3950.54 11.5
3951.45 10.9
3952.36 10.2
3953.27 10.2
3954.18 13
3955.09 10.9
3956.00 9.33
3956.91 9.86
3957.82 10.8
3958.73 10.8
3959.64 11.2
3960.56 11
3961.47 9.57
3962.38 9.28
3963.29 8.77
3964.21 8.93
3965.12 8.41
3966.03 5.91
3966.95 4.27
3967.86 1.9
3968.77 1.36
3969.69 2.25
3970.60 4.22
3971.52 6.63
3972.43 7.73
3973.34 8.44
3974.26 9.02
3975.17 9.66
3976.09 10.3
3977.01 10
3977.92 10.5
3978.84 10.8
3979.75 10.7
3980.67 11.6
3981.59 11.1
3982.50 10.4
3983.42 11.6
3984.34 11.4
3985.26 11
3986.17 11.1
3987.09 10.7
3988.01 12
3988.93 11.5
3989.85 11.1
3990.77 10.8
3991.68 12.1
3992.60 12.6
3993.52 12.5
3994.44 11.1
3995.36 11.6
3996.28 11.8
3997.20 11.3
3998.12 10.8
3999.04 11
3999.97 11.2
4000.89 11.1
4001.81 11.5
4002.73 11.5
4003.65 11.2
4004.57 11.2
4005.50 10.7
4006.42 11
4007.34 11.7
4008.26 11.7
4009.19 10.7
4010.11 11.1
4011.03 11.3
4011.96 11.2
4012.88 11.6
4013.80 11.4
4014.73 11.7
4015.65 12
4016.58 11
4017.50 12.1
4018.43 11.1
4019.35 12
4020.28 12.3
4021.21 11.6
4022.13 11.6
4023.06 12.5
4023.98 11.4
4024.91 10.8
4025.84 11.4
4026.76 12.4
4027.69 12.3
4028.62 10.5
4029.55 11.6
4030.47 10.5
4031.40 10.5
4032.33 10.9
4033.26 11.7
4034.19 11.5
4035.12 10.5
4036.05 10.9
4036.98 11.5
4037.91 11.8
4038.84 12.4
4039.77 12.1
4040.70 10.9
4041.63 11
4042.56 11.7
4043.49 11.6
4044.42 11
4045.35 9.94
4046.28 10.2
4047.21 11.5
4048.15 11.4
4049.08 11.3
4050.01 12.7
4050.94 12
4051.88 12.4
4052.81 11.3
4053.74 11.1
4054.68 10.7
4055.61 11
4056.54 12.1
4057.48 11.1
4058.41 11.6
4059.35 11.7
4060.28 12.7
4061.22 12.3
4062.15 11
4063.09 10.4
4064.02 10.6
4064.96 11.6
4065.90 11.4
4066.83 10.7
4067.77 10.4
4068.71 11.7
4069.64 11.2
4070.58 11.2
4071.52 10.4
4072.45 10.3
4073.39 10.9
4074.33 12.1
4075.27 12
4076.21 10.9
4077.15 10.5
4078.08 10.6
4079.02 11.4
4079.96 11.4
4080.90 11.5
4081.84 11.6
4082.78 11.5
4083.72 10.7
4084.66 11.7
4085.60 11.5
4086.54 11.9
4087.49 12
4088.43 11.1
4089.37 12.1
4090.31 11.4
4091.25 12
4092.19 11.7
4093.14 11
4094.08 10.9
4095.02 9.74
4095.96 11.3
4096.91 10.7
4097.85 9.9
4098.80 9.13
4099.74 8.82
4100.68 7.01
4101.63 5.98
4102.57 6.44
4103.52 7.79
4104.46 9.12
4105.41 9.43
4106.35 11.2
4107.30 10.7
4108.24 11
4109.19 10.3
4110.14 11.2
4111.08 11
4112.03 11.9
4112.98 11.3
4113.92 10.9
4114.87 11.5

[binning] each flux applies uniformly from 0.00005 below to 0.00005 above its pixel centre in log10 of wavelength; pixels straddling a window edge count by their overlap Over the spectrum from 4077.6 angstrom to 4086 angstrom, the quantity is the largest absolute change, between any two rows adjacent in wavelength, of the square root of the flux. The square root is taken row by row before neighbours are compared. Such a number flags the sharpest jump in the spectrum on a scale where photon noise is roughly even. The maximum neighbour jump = 0.15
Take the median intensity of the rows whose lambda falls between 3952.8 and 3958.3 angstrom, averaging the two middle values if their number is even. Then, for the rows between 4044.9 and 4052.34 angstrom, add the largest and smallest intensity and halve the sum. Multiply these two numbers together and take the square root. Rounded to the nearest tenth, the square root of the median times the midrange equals 10.9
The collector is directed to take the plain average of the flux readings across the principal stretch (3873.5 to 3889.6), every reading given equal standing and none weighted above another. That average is 9.5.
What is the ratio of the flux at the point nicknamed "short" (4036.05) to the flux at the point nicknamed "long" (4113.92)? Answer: 1.00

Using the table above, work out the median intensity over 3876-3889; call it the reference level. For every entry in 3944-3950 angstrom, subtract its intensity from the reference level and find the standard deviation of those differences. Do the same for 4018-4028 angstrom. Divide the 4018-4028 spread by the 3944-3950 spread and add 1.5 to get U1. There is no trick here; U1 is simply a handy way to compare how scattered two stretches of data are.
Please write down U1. 2.3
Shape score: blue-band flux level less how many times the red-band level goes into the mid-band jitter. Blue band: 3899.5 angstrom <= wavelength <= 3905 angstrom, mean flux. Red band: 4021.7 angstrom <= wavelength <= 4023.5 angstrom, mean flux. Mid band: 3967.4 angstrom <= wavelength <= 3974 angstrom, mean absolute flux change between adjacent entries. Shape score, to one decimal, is 10.0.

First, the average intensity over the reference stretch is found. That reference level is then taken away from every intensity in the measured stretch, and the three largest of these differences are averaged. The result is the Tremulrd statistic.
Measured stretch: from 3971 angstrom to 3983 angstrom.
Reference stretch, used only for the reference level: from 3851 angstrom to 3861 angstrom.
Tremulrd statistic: 0.33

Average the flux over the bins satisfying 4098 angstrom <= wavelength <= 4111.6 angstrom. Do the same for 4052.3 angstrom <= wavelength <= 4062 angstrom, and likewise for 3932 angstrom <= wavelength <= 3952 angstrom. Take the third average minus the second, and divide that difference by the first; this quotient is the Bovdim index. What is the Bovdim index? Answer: -0.35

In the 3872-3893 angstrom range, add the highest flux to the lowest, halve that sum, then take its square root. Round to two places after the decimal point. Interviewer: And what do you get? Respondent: 2.93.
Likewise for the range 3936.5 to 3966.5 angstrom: 3.07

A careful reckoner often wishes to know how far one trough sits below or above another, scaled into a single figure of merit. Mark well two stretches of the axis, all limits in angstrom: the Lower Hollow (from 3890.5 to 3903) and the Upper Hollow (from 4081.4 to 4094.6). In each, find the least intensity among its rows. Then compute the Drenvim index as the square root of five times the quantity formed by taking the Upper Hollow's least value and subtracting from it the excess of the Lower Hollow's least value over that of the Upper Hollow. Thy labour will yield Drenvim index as 8.1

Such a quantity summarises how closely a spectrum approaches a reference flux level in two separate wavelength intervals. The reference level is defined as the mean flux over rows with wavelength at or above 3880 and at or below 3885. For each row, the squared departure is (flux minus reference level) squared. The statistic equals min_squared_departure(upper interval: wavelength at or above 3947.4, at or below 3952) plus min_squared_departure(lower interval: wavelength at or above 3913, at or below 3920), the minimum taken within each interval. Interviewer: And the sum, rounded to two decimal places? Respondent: 0.02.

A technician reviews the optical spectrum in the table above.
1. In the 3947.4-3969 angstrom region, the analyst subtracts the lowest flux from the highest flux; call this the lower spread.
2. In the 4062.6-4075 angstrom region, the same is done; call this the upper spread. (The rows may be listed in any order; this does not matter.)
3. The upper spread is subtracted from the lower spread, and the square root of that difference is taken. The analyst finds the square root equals 3.1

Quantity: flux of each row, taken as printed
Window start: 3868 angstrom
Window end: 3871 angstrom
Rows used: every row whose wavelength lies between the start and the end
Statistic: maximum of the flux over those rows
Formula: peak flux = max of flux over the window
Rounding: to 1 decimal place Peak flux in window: 11.8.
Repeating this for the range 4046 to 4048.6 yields 11.5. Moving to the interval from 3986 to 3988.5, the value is 12.0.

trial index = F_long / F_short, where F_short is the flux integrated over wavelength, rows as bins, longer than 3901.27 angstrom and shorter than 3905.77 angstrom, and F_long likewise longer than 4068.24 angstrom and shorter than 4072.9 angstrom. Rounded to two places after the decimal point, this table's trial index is 1.11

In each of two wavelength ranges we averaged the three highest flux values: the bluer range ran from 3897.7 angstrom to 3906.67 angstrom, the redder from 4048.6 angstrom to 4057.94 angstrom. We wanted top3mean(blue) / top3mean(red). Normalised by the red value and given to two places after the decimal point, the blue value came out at 0.89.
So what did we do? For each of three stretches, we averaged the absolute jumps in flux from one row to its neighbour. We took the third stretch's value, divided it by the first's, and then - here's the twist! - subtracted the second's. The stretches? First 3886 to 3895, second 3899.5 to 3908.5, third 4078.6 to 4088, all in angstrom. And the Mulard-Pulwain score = -0.46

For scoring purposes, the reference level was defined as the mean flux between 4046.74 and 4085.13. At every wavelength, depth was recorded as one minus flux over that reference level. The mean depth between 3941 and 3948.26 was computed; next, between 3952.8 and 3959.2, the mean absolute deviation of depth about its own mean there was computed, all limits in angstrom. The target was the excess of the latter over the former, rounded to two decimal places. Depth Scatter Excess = -0.03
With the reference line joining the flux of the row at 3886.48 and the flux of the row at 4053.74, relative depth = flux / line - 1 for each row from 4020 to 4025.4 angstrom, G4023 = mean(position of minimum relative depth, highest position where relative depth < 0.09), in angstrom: 4024.9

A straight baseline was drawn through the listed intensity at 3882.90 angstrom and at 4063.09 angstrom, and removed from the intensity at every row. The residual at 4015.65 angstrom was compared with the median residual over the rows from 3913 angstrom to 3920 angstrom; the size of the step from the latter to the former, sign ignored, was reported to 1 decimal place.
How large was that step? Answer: 0.8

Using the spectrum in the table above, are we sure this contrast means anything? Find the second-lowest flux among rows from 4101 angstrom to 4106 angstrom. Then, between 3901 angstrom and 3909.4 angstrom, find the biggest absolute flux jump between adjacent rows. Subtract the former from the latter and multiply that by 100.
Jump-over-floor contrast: -515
